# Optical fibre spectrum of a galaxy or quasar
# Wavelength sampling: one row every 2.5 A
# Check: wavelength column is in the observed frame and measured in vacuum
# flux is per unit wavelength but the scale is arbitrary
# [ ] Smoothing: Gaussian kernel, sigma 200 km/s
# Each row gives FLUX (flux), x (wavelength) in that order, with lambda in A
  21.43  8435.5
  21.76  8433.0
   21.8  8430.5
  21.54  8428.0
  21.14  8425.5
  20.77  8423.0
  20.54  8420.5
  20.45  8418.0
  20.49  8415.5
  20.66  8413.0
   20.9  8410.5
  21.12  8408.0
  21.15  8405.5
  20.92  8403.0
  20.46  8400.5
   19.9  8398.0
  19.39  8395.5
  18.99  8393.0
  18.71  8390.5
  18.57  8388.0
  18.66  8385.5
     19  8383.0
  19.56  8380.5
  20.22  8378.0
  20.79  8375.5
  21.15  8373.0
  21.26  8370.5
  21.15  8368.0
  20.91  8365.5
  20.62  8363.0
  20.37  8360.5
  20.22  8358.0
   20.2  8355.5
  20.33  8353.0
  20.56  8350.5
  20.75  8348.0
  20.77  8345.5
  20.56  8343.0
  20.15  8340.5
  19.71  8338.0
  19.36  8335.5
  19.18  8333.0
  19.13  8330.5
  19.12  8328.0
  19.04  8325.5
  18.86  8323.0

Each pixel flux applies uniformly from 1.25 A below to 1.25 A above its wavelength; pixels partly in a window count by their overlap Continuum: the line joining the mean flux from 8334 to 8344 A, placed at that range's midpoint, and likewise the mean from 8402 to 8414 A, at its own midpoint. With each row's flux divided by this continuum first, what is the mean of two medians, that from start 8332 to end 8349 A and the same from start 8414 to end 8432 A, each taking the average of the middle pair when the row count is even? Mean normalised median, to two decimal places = 1.00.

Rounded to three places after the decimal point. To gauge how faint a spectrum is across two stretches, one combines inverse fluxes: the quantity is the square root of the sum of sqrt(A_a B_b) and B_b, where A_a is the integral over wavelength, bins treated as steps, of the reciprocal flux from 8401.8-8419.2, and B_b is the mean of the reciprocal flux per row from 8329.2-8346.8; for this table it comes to 0.506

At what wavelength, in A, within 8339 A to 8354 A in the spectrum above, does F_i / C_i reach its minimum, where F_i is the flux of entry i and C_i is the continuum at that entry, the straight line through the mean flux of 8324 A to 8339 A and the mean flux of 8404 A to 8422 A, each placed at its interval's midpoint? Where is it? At 8353.0 A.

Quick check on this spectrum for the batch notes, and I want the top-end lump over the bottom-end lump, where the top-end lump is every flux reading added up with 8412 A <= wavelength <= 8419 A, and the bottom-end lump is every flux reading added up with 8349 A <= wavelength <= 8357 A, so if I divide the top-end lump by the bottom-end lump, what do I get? 1.01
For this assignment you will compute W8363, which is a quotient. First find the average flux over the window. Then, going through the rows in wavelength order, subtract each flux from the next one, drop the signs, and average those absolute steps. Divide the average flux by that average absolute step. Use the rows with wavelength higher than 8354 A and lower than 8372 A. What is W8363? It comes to 117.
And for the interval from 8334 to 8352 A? 75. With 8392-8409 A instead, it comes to 56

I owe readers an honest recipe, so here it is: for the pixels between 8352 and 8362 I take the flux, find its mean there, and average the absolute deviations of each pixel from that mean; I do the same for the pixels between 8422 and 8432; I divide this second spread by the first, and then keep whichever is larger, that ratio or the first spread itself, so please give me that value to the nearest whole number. 5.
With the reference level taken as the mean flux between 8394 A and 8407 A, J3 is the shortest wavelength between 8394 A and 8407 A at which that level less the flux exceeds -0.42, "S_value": 8395.5 A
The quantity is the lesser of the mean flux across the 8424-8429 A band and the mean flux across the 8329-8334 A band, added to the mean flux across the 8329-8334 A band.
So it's 38.3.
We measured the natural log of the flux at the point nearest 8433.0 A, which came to 3.08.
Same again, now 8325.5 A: 2.95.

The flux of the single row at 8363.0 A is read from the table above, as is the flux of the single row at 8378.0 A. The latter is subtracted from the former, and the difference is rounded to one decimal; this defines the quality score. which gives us 0.4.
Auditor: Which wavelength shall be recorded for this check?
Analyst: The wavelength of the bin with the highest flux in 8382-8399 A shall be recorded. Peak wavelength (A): 8398.0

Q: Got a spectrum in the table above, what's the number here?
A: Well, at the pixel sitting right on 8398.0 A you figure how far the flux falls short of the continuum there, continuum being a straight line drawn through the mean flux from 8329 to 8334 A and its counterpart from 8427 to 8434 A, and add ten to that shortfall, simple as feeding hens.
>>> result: 11.0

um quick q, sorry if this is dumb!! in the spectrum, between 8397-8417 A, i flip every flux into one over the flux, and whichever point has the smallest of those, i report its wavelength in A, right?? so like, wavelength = 8405.5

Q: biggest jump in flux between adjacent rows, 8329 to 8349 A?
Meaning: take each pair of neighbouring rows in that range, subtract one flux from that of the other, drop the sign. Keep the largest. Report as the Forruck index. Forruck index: 0.44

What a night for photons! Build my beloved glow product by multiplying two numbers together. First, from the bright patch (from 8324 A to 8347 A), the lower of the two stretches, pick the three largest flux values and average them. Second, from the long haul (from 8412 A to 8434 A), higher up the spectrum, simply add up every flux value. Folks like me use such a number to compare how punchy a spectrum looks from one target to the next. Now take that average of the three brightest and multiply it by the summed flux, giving 3876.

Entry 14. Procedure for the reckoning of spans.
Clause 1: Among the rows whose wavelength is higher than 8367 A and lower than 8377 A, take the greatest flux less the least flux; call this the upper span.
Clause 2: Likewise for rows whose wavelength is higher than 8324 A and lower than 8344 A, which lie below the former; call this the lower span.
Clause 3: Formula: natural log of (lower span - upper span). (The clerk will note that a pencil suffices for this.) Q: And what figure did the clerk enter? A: 0.05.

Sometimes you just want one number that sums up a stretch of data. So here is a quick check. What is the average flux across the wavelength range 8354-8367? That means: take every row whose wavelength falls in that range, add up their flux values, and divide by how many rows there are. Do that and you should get 20.5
